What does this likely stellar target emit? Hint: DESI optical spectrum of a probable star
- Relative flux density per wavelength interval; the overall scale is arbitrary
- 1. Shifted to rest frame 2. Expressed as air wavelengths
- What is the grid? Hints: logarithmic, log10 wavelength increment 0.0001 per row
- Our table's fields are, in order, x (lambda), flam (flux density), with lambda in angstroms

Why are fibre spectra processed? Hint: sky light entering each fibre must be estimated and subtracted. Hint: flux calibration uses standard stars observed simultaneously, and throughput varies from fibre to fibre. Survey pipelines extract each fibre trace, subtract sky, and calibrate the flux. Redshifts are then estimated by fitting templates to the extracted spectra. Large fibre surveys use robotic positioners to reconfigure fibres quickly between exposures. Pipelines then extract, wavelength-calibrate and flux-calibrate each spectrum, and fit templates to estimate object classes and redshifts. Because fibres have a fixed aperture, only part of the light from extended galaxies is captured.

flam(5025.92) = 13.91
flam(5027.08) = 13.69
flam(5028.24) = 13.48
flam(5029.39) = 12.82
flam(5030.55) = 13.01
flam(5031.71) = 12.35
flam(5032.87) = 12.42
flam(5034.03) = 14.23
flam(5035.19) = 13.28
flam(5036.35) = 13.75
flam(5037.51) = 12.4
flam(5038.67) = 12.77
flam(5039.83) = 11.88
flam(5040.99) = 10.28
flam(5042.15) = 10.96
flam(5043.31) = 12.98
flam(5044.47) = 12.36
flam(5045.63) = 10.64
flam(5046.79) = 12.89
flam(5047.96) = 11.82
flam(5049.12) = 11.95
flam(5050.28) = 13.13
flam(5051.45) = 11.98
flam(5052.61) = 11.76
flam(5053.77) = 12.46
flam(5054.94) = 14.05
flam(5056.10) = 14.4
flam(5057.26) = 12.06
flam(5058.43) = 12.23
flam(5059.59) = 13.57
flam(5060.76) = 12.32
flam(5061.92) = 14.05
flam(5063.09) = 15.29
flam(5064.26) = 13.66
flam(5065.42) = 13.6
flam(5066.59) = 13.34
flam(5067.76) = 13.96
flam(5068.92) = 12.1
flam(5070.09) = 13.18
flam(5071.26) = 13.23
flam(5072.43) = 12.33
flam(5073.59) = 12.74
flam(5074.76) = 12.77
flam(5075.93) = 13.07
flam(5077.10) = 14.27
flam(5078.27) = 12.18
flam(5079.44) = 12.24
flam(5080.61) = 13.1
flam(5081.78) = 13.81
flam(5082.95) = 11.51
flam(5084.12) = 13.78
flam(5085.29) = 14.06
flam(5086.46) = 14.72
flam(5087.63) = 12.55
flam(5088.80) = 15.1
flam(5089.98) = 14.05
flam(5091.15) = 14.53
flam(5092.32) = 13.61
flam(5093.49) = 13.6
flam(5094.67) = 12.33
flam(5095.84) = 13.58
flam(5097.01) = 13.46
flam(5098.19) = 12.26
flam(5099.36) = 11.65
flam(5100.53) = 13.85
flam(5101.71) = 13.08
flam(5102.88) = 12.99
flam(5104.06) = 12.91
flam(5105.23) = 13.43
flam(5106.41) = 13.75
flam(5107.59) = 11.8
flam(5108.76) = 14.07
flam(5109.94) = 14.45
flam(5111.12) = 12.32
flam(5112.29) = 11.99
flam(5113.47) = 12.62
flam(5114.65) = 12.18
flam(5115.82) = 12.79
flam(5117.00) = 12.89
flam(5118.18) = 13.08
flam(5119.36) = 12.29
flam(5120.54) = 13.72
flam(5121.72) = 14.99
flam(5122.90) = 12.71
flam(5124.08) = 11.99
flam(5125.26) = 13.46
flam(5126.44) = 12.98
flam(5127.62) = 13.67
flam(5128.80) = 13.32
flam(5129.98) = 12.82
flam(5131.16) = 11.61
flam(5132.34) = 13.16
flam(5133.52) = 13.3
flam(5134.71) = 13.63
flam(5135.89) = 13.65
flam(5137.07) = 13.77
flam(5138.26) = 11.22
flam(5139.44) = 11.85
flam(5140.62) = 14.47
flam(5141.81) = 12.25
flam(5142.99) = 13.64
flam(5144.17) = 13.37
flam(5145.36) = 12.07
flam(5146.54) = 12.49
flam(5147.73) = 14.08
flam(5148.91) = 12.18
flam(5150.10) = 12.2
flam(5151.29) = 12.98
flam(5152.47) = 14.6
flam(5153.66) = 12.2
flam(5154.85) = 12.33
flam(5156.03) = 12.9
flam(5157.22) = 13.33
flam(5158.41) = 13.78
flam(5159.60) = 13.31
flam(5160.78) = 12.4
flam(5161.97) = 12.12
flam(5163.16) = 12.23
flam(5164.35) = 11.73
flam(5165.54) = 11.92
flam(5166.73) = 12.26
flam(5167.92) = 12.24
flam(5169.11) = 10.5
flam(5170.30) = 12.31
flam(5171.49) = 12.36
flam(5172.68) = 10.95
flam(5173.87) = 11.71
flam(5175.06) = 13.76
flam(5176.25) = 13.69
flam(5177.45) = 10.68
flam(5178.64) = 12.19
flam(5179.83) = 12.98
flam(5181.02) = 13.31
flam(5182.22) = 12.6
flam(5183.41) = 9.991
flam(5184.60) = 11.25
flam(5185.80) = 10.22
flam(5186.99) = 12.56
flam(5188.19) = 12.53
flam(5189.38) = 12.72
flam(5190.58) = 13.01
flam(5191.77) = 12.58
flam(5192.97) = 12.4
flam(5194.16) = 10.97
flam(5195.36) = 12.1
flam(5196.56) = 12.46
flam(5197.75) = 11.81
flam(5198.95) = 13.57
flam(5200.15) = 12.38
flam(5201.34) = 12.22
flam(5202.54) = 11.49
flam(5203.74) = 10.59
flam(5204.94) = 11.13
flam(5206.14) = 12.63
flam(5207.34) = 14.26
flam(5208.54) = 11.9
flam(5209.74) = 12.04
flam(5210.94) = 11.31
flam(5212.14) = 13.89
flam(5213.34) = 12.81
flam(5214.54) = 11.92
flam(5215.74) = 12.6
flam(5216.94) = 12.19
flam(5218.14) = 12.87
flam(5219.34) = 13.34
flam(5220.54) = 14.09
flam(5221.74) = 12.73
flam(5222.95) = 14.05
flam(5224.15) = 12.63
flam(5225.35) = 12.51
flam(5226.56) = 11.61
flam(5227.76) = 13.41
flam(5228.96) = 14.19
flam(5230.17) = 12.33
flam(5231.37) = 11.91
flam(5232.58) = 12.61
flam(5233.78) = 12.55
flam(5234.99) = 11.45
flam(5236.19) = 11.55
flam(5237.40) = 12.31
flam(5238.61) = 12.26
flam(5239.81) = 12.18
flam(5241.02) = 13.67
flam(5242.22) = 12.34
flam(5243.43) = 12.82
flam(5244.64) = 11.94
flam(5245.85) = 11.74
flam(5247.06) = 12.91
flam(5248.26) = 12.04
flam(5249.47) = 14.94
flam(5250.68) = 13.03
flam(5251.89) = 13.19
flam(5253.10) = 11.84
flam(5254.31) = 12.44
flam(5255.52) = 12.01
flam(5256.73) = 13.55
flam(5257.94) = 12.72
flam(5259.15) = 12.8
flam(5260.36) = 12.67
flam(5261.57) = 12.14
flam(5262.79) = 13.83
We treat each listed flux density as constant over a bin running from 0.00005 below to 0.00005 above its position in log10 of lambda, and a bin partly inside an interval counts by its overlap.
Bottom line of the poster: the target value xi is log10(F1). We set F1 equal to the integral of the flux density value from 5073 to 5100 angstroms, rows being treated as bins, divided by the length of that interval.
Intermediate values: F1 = 13.3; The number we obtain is 1.123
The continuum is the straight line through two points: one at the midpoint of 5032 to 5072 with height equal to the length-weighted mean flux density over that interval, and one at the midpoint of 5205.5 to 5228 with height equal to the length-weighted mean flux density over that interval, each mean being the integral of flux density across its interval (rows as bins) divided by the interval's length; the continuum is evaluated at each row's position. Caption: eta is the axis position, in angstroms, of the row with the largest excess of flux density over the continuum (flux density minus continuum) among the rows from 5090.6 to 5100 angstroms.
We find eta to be 5091.15 angstroms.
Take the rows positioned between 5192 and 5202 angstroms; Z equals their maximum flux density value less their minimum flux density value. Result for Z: 2.60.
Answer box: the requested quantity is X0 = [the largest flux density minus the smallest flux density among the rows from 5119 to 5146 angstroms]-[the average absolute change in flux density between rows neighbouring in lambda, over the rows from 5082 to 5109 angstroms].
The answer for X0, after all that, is 2.72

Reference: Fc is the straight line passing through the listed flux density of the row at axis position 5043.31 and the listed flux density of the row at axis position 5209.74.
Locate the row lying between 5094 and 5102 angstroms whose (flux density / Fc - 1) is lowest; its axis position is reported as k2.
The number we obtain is 5099.36 angstroms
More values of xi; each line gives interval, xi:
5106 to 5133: 1.113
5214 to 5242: 1.102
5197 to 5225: 1.098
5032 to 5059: 1.096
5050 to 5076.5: 1.117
